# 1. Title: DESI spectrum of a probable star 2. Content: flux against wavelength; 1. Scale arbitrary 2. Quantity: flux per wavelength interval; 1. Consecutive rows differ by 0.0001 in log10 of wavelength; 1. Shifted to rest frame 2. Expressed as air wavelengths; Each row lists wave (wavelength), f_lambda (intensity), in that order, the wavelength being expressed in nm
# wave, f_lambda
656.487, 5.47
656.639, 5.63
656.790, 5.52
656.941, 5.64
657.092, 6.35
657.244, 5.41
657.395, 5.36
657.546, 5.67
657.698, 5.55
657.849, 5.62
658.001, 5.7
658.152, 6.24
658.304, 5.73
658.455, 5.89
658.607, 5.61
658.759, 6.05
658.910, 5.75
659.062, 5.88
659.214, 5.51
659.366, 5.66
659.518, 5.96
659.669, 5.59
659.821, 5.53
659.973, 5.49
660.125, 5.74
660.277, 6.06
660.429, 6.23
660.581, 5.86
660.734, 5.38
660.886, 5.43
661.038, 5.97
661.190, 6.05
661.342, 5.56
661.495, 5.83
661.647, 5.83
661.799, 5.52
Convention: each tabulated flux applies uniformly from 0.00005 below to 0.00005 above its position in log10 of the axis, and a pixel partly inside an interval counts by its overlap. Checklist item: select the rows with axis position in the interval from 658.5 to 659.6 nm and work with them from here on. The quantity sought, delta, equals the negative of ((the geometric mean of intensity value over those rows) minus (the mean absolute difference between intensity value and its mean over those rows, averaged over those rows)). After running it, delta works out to -5.61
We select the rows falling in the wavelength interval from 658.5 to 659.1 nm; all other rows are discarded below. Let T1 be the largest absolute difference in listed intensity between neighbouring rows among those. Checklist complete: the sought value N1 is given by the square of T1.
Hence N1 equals 0.19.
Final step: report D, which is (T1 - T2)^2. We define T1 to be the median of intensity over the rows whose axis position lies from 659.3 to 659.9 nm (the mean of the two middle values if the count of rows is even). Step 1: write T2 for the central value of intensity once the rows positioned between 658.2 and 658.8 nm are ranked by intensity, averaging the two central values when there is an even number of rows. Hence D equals 0.034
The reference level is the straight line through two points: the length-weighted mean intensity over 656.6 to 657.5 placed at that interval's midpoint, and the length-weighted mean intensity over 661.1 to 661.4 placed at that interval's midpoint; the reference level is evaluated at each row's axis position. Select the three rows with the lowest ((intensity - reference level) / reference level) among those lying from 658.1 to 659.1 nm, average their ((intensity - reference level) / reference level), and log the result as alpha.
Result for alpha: -0.005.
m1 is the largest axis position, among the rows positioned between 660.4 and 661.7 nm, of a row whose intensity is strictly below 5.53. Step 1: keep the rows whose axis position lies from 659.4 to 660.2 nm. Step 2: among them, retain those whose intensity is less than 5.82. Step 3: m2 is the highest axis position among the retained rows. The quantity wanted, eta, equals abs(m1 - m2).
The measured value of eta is 0.76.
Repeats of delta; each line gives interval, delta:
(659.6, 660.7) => -5.55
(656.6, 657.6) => -5.44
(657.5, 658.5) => -5.60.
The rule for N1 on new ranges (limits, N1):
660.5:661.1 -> 0.29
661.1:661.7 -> 0.24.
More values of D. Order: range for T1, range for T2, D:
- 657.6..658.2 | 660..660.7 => 0.090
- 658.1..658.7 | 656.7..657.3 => 0.053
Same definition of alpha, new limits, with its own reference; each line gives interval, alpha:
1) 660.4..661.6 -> -0.063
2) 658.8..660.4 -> -0.045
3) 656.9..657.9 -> -0.041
